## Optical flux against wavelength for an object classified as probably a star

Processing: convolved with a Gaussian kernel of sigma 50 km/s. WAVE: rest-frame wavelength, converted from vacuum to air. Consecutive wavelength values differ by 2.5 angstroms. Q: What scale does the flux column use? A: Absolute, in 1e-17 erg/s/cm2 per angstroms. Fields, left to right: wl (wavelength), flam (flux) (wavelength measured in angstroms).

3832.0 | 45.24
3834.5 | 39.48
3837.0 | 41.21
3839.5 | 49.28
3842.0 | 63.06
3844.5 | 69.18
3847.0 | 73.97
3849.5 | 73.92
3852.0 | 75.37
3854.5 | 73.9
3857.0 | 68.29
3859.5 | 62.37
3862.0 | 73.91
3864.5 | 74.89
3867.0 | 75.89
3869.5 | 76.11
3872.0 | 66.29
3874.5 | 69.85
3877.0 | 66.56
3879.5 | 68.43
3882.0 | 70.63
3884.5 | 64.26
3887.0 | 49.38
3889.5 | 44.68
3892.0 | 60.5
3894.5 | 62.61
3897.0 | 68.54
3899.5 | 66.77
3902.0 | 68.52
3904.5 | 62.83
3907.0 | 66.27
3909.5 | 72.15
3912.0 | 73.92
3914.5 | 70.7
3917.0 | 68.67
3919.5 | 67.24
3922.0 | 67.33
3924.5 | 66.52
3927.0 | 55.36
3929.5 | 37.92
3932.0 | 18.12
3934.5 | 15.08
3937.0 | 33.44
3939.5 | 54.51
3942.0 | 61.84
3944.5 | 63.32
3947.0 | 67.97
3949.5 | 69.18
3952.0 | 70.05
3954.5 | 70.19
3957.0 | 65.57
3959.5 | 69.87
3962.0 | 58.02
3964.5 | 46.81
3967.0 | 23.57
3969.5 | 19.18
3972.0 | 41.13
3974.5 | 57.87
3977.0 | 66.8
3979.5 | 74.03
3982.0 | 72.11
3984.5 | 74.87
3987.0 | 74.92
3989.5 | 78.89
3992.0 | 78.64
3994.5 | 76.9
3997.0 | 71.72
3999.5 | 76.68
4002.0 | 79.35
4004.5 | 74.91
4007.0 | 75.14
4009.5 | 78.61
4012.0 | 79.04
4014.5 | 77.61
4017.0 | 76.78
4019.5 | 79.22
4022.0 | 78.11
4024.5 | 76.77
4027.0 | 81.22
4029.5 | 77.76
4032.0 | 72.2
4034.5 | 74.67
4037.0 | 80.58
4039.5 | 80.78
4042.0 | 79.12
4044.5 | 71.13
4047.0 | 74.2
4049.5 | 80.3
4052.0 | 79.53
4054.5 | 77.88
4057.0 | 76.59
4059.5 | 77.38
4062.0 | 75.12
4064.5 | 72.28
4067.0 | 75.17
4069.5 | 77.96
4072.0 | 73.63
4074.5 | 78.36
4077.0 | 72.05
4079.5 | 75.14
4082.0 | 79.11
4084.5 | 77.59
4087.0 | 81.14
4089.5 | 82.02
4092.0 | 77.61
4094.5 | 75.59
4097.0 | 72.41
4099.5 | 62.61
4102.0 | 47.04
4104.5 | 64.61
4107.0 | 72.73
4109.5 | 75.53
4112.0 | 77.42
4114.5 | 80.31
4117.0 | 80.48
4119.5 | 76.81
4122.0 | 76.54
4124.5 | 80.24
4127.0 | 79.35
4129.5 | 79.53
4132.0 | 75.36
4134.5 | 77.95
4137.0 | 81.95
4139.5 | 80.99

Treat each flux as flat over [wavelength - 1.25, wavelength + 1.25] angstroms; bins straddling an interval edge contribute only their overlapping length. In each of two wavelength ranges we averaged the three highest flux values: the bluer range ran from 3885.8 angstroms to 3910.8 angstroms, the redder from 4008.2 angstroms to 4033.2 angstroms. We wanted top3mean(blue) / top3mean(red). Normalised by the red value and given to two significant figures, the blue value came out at 0.87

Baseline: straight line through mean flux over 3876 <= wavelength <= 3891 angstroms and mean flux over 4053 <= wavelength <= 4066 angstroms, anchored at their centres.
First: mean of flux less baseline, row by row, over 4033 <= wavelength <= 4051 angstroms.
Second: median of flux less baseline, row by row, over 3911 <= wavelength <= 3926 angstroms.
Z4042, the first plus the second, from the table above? 7.2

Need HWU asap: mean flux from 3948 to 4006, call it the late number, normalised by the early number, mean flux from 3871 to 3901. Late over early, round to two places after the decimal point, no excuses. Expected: 1.03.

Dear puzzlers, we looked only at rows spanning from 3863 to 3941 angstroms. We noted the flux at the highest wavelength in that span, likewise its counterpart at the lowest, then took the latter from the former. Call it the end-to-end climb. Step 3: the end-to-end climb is -20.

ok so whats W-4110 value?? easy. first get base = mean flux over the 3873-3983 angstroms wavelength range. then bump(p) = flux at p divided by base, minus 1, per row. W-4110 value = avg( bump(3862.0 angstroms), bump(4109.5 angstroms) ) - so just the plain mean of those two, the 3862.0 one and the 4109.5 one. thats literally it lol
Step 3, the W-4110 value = 0.27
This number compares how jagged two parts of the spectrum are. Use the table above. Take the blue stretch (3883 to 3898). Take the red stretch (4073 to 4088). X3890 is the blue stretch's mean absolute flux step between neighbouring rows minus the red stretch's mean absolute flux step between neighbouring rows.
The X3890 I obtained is 5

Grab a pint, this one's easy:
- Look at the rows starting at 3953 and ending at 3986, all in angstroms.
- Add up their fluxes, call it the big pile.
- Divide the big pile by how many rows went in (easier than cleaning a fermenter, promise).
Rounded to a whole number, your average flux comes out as 57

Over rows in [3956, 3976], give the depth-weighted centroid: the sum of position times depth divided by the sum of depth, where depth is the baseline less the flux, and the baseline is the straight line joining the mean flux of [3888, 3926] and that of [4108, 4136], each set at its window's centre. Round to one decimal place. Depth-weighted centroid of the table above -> 3968.3 angstroms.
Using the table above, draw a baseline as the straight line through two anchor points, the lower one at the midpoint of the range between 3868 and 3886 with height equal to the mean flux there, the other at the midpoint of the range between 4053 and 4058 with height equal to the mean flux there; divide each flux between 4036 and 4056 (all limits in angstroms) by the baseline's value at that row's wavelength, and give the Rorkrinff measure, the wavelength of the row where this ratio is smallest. 4044.5 angstroms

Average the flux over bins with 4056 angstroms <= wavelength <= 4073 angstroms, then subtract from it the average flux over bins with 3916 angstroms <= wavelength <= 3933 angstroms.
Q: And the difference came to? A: 21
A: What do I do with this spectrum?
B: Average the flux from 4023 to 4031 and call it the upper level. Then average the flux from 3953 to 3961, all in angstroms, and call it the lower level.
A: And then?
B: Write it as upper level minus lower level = 10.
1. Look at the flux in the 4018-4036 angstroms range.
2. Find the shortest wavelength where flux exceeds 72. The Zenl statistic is 4019.5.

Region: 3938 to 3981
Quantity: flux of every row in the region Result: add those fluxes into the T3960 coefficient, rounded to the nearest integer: 980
